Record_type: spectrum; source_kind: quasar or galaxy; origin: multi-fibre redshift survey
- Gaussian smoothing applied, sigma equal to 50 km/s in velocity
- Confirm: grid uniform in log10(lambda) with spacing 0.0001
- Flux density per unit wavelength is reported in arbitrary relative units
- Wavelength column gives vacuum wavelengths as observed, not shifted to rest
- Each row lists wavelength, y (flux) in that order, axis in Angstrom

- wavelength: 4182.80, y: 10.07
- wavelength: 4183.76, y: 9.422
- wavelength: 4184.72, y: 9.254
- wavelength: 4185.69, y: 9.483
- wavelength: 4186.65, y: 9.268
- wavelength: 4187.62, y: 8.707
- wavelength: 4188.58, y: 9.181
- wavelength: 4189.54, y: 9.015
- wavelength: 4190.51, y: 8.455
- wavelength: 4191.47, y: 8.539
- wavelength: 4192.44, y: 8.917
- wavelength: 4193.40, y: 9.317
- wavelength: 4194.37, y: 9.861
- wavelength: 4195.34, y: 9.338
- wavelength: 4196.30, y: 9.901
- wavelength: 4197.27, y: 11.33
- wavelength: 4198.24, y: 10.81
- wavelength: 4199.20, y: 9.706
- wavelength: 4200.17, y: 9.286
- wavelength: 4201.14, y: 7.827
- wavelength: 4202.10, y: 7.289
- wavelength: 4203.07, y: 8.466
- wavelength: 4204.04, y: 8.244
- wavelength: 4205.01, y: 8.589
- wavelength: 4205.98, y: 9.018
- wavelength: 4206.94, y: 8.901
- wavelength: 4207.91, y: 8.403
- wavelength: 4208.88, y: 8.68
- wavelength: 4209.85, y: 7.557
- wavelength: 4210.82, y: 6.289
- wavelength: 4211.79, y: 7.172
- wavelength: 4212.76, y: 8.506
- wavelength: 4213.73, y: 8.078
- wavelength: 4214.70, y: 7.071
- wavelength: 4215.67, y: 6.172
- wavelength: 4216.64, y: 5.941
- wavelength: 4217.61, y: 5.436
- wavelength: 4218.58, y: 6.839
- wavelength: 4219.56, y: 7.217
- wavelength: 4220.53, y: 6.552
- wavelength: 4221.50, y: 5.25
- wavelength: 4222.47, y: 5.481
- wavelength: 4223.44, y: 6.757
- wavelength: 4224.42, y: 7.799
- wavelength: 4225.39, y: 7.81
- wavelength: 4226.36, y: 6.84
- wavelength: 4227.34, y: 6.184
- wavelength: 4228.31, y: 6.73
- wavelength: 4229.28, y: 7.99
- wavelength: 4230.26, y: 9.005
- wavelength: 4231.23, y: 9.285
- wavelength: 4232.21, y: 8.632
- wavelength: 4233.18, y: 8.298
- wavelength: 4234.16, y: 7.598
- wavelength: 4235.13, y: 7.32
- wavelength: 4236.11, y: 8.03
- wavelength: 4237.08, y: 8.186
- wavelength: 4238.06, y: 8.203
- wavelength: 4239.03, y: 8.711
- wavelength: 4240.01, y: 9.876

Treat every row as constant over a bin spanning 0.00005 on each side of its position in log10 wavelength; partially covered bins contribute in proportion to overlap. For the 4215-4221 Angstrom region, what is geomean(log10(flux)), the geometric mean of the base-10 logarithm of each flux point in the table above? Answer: 0.80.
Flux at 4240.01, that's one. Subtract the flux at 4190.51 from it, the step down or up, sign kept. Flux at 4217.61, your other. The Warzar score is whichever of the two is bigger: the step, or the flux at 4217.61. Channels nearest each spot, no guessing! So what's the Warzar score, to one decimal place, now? 5.4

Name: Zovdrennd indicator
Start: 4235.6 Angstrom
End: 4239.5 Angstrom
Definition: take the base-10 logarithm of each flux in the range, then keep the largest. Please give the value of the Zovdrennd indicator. 0.94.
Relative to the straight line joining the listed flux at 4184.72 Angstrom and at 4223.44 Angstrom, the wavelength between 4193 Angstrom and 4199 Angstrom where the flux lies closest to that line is 4193.40 Angstrom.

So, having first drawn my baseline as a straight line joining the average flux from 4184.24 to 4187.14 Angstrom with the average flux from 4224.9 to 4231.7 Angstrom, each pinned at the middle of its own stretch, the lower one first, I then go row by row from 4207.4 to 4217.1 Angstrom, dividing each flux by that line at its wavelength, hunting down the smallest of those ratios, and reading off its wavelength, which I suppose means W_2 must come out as 4216.64 Angstrom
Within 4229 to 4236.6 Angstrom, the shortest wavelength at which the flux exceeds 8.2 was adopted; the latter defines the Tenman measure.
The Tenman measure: 4230.26 Angstrom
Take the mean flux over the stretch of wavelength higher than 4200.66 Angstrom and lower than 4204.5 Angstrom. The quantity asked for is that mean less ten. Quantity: -2.0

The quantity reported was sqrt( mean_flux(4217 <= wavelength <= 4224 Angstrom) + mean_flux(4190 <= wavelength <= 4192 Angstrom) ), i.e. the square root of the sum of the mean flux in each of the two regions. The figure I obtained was 3.84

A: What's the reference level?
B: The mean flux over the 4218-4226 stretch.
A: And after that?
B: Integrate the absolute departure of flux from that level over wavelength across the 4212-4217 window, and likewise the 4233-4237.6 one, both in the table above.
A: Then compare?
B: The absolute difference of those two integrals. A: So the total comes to 1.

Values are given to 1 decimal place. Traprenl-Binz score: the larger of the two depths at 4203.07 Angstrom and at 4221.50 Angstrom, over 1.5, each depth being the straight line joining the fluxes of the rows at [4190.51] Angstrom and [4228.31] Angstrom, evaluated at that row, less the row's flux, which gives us 1.2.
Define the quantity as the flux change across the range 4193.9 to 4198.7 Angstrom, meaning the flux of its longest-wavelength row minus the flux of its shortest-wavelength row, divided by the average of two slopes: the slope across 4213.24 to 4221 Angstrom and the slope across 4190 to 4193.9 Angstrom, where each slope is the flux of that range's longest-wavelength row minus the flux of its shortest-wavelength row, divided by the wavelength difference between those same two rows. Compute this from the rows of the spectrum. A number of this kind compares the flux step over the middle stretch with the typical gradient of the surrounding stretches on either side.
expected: 26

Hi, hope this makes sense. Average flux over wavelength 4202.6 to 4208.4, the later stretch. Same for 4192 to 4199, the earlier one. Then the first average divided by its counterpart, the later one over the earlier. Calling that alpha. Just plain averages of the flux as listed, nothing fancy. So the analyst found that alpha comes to 0.87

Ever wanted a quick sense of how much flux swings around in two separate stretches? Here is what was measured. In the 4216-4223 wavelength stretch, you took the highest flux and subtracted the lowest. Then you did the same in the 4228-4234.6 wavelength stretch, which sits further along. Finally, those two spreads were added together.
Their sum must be 4.5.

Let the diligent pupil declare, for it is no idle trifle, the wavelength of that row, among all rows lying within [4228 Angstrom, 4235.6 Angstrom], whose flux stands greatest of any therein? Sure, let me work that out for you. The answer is 4231.23 Angstrom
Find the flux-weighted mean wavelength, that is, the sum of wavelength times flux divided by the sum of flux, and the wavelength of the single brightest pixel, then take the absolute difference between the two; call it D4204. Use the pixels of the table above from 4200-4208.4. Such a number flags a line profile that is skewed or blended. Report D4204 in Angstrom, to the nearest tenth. 3.9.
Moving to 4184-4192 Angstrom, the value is 2.3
